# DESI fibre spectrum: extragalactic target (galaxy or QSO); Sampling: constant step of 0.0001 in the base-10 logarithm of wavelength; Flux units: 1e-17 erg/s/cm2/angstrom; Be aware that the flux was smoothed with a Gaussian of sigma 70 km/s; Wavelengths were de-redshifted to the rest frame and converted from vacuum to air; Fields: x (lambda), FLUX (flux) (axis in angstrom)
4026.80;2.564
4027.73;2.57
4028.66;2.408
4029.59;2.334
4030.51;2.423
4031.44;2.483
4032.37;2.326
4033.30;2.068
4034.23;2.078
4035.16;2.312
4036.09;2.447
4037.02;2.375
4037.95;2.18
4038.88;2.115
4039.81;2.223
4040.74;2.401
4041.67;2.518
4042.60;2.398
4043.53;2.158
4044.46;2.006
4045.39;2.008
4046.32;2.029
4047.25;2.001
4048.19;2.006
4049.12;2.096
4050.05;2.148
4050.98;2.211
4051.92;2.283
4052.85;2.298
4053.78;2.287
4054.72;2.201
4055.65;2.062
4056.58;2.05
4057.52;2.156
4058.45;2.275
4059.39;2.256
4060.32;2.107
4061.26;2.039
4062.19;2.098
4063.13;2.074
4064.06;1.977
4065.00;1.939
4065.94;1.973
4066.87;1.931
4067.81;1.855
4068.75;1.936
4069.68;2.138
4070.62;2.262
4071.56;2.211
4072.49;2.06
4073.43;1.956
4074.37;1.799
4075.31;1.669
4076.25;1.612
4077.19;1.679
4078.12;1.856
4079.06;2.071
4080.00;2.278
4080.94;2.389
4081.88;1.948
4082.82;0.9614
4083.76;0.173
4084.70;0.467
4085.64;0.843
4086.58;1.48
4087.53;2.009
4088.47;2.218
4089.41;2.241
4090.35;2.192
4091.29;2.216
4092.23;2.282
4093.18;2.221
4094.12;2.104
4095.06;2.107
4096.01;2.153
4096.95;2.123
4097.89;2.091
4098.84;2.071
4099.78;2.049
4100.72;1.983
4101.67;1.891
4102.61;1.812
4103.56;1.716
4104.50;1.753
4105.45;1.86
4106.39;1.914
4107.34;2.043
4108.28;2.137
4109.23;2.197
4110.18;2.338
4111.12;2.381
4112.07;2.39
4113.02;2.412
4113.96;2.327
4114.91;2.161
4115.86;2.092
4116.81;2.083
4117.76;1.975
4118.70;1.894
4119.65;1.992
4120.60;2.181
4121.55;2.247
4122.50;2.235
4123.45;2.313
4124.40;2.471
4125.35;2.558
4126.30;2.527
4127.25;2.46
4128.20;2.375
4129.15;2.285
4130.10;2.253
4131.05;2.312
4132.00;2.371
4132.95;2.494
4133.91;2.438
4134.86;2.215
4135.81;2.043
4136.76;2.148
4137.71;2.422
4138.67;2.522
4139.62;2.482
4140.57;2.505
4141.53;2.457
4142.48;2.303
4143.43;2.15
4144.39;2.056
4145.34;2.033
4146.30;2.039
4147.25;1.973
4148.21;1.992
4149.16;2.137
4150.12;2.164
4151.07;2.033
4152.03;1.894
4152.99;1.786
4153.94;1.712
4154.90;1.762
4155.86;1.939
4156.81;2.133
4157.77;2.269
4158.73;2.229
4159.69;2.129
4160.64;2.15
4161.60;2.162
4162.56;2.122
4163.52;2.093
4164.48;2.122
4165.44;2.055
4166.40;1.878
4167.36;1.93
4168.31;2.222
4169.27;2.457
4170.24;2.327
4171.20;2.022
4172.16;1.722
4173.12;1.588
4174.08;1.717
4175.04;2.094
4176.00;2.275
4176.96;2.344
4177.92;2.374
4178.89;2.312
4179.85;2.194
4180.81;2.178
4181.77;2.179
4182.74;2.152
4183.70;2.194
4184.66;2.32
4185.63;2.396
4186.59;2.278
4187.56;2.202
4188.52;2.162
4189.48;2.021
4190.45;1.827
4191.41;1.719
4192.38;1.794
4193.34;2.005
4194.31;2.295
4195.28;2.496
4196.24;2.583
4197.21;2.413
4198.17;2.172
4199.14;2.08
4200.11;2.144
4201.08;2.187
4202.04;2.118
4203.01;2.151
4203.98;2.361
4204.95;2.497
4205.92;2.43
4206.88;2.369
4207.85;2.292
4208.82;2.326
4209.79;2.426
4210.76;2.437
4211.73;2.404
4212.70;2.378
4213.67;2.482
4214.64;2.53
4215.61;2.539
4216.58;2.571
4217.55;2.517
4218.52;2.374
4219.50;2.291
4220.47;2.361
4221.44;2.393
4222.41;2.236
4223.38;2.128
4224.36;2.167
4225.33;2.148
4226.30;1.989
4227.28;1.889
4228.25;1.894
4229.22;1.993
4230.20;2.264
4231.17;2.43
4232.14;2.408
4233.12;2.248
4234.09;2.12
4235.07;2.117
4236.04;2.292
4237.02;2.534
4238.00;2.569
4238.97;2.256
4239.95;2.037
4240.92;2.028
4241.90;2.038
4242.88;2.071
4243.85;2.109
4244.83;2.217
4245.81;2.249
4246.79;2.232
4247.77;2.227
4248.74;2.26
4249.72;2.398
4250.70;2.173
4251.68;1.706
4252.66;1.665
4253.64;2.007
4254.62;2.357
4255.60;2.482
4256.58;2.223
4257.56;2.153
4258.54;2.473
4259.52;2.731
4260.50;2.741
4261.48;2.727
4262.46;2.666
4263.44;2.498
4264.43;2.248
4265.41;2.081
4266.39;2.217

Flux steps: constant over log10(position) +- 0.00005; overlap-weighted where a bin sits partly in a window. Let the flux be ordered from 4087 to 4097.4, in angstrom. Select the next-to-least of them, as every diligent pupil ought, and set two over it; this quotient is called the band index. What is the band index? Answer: 0.95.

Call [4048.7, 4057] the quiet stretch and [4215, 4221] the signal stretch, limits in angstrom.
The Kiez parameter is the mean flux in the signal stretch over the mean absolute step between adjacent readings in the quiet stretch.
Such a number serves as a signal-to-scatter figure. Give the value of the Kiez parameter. 43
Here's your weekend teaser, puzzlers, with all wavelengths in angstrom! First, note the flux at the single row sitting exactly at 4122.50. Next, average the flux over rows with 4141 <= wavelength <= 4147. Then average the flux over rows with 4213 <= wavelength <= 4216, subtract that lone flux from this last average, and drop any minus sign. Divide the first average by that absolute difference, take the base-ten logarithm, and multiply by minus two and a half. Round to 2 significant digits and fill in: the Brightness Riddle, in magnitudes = -2.2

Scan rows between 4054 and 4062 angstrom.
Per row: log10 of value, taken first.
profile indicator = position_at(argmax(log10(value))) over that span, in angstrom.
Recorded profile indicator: 4058.45 angstrom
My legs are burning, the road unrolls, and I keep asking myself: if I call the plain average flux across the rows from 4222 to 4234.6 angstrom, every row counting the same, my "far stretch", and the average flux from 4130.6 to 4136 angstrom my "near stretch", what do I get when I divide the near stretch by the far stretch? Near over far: 1.08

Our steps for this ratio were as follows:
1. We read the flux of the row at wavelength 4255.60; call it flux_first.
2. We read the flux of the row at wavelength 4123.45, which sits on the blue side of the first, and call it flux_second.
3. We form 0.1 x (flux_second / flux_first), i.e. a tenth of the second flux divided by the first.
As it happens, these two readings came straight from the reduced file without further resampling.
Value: 0.093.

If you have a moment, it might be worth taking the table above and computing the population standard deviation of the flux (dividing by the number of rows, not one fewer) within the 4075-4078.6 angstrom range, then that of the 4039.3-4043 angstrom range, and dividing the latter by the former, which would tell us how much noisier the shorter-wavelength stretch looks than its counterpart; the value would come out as 1.2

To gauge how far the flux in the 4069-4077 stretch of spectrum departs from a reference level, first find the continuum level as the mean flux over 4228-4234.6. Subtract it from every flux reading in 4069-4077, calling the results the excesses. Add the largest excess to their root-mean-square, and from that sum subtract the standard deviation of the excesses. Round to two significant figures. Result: 0.16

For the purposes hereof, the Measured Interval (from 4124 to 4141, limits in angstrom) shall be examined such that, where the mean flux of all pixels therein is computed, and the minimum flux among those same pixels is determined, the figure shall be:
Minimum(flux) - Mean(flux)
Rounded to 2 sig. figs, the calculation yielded -0.34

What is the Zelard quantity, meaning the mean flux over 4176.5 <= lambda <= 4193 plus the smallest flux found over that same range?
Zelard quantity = 3.87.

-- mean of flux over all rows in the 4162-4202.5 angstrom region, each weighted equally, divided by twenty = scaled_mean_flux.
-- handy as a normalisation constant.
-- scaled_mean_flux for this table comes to 0.107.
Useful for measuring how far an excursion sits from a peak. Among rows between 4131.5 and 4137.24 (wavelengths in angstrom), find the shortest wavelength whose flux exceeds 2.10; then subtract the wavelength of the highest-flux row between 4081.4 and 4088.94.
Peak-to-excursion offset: 43.5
